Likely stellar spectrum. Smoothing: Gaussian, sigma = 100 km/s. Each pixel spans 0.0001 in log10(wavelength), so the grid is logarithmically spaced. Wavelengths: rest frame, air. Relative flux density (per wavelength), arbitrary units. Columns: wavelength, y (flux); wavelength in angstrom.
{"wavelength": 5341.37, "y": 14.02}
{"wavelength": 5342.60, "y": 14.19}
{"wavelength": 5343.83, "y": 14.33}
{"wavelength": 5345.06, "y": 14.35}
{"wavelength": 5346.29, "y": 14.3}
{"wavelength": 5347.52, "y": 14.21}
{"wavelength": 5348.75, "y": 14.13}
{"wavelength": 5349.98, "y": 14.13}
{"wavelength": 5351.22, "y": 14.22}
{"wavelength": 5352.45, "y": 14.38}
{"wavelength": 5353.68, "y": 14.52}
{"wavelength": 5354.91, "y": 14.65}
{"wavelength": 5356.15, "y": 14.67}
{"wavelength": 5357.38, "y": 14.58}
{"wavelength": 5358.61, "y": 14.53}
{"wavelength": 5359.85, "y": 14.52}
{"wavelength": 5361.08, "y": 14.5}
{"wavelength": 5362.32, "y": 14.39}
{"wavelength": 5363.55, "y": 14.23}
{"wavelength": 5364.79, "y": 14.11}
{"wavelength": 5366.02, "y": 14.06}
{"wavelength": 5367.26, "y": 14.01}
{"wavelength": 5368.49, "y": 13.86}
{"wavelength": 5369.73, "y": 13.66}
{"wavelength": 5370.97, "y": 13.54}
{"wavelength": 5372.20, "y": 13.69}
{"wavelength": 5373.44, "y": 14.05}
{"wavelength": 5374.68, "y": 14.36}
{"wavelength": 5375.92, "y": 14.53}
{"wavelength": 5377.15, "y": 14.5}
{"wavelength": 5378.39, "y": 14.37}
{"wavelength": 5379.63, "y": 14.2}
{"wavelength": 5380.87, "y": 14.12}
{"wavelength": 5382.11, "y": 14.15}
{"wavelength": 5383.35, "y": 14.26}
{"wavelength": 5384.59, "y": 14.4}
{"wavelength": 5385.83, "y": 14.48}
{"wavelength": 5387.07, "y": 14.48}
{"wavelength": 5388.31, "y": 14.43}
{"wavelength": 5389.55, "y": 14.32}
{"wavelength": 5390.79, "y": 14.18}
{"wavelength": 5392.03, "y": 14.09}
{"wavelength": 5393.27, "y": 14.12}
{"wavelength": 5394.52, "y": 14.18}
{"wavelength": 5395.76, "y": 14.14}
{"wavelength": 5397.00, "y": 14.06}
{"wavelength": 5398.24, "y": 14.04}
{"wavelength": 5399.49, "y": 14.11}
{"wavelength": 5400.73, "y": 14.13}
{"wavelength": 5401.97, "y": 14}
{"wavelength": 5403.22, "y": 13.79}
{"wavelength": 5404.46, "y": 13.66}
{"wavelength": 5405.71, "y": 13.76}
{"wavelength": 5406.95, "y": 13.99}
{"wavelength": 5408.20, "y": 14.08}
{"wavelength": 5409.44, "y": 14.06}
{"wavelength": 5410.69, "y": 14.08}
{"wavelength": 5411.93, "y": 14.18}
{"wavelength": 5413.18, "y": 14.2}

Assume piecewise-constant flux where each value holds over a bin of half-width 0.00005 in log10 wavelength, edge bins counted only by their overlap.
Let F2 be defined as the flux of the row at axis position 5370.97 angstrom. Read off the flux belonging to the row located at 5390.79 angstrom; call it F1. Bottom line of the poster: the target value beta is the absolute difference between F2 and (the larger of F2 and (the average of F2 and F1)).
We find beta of 0.32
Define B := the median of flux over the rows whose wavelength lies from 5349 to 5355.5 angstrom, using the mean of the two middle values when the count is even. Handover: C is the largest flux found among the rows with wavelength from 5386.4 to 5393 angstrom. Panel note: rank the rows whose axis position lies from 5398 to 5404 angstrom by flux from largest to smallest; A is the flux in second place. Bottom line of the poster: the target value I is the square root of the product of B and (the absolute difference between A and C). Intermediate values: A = 14.11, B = 14.4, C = 14.48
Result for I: 2.3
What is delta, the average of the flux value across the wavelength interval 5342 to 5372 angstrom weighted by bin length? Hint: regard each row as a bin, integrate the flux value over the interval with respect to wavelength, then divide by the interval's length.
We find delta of 14.2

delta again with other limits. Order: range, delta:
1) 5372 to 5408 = 14.2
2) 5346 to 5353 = 14.2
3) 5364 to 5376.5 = 14.0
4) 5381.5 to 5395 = 14.3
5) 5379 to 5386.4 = 14.3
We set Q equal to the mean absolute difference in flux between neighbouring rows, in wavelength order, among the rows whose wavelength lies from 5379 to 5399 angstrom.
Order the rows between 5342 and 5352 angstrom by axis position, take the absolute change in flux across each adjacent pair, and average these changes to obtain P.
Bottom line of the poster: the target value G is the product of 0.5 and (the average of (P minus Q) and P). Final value 0.0159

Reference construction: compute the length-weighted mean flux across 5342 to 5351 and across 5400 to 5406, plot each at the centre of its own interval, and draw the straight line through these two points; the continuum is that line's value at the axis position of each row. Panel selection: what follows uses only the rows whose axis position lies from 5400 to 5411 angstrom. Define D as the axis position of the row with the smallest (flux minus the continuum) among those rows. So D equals 5404.46 angstrom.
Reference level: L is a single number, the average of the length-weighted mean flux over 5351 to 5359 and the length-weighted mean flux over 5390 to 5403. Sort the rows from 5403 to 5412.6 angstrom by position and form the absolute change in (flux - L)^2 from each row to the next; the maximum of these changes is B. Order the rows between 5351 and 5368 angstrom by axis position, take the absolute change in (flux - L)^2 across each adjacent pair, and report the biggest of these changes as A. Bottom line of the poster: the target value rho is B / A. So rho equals 3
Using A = 0.07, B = 0.203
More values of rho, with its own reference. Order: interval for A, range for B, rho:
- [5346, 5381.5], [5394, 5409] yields 1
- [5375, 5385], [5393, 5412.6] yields 7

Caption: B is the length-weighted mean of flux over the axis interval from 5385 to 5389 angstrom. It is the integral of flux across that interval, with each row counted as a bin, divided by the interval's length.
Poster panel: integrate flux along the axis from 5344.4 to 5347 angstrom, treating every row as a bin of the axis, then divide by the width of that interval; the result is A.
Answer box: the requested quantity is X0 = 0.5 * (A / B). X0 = 0.496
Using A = 14.3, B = 14.5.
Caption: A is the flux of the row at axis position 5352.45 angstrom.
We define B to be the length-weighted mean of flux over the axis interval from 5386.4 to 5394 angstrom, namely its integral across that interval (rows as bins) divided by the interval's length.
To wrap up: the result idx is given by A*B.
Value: 205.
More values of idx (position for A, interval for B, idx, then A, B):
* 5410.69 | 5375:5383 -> 202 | 14.08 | 14.3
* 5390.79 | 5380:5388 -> 203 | 14.18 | 14.3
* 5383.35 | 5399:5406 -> 198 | 14.26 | 13.9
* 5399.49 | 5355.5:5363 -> 205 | 14.11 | 14.5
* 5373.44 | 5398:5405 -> 196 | 14.05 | 14.0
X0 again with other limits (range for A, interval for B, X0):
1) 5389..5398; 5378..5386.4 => 0.496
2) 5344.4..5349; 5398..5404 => 0.510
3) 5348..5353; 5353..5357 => 0.486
